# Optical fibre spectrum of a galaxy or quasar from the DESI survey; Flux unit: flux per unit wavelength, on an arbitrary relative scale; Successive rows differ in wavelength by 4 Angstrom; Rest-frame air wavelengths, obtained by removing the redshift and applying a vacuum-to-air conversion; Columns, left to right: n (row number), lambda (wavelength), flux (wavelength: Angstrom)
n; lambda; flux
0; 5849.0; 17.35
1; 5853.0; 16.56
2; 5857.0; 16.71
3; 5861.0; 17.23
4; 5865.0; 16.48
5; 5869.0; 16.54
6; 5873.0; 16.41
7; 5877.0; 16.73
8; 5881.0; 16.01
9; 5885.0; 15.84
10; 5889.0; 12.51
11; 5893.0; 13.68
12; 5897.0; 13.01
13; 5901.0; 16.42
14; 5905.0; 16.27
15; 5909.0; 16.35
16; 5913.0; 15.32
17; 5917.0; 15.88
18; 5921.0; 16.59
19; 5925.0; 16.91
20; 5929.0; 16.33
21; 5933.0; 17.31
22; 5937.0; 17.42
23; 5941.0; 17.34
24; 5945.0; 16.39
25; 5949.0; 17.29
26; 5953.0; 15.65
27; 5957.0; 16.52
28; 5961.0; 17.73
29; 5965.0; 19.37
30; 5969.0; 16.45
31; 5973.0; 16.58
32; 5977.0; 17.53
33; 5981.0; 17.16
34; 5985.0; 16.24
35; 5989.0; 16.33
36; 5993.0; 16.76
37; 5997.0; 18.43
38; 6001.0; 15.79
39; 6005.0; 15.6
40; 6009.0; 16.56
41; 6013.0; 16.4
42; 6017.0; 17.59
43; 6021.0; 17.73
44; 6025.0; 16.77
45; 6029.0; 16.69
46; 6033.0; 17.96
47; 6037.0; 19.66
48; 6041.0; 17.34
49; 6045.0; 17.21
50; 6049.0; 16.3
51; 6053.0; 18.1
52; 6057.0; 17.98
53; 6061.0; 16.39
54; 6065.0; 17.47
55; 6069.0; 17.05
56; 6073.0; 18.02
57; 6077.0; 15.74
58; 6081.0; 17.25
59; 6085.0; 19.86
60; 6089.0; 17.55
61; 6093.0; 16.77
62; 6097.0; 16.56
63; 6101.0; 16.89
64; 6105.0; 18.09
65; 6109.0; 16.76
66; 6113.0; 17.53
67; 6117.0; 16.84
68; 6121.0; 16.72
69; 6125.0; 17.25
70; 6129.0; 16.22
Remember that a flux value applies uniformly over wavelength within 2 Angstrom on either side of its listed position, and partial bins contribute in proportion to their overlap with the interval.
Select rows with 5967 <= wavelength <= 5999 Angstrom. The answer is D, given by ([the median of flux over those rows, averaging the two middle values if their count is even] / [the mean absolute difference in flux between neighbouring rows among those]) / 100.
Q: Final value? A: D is 0.26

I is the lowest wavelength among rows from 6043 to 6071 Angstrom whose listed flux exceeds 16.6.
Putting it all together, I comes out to 6045.0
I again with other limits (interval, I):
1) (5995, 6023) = 5997.0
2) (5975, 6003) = 5977.0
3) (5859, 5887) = 5861.0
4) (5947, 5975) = 5949.0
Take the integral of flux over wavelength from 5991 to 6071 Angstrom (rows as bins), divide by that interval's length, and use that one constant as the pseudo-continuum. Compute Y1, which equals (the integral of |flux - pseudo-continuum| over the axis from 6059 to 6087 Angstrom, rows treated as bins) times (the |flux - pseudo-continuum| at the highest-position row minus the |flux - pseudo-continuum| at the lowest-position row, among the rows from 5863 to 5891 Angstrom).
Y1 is 99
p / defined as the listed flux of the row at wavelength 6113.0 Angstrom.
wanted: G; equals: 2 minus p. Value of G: -15.5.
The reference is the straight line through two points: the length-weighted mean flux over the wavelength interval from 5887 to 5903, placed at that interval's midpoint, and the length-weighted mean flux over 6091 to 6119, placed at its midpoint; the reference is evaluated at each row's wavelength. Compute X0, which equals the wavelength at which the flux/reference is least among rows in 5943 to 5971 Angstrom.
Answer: 5953.0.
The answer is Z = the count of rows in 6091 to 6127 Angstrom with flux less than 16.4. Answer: 0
